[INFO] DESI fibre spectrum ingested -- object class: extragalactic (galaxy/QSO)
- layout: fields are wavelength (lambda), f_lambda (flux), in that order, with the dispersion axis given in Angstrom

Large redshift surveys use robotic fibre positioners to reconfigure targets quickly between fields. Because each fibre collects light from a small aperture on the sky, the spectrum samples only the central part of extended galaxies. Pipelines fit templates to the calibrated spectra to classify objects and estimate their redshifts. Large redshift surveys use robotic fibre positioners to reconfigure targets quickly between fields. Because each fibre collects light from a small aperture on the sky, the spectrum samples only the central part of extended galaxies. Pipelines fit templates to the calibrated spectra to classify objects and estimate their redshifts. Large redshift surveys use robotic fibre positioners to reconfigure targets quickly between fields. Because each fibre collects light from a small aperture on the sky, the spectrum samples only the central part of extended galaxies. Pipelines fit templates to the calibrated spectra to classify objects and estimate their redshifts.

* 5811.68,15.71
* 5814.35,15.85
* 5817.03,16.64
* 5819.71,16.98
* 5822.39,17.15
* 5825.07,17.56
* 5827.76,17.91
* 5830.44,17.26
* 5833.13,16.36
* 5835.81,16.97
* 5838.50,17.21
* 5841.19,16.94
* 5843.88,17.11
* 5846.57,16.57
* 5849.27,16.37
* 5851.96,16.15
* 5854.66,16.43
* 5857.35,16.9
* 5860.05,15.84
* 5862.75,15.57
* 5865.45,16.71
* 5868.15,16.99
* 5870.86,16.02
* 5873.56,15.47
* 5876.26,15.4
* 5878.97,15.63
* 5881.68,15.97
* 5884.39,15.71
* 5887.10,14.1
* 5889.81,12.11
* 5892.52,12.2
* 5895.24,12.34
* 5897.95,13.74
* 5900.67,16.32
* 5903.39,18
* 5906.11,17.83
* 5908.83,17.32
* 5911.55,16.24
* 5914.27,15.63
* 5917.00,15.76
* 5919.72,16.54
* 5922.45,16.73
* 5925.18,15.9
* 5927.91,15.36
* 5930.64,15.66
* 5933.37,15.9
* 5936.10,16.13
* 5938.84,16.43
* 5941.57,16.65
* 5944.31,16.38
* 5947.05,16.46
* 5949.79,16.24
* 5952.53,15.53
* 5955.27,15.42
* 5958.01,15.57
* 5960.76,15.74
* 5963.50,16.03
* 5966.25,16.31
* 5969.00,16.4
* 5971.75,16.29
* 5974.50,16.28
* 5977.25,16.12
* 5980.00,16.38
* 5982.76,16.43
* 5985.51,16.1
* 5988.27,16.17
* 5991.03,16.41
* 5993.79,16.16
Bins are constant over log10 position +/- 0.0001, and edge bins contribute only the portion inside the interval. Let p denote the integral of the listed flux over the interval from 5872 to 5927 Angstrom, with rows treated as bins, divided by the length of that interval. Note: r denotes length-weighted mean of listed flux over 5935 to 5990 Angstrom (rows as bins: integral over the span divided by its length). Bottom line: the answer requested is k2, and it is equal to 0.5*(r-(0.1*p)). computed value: 7.30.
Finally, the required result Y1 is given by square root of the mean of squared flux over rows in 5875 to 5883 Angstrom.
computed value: 15.7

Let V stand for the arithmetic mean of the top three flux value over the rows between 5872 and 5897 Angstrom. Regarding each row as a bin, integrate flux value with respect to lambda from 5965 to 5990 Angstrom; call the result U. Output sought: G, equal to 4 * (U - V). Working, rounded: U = 407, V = 15.77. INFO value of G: 1565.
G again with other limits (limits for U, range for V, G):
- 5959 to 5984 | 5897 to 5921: 1550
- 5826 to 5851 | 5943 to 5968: 1631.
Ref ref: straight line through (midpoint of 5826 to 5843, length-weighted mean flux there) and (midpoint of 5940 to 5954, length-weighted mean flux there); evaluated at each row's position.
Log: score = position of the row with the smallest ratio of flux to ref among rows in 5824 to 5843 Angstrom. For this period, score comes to 5833.13 Angstrom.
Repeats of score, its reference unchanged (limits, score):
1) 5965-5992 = 5977.25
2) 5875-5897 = 5889.81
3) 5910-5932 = 5927.91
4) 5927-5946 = 5927.91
